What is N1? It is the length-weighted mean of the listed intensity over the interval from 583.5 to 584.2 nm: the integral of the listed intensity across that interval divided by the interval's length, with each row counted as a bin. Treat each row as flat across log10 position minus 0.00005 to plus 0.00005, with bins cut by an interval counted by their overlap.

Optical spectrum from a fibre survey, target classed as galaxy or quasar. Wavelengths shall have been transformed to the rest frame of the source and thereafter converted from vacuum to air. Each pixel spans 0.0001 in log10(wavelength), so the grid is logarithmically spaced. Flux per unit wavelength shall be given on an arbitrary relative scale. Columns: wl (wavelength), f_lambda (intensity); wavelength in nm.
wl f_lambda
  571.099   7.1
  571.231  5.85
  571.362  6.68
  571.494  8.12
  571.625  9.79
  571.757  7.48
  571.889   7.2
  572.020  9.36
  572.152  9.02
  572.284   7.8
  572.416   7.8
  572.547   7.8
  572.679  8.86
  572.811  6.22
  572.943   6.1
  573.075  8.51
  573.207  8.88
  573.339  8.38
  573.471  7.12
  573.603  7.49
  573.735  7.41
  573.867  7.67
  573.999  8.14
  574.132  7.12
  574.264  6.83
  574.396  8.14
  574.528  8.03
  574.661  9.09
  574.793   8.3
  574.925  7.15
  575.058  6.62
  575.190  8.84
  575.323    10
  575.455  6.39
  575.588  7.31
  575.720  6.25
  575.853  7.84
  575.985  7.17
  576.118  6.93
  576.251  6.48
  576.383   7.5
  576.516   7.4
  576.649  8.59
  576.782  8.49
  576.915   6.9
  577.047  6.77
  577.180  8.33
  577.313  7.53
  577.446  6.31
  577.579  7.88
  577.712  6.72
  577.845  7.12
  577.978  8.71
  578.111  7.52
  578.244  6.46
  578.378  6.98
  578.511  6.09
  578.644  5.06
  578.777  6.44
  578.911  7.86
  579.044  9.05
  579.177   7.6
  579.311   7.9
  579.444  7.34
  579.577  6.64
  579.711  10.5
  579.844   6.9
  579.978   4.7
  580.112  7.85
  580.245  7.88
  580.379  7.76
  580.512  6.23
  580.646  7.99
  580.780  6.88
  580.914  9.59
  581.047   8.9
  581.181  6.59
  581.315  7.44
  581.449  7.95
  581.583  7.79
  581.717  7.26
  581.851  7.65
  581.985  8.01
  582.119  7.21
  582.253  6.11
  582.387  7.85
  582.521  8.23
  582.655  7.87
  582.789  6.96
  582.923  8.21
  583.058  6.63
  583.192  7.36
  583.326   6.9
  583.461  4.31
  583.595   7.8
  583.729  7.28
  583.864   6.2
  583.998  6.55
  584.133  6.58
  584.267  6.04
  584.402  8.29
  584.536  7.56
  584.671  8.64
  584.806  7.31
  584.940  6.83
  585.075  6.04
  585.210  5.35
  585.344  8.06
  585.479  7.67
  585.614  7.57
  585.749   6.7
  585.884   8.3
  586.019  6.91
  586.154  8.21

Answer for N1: 6.78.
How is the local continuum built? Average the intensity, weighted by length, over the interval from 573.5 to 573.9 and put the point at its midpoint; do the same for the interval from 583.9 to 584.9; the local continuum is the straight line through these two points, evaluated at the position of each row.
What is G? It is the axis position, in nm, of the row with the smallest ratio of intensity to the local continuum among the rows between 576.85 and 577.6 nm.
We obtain 577.446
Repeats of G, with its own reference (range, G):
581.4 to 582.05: 581.717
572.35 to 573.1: 572.943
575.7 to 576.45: 575.720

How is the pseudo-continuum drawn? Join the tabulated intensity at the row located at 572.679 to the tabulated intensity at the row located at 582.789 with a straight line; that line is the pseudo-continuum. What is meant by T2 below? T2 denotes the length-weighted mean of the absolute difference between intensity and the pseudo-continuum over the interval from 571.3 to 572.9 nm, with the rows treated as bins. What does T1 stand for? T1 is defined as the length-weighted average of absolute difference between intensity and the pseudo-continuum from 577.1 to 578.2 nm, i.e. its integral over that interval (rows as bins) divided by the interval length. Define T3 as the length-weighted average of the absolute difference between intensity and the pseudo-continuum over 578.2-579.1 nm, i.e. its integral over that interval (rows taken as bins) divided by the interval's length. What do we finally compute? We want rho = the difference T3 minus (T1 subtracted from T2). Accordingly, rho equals 0.88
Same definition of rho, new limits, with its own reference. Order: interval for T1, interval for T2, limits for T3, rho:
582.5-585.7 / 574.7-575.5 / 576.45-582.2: 0.57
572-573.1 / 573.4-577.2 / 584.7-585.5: 1.00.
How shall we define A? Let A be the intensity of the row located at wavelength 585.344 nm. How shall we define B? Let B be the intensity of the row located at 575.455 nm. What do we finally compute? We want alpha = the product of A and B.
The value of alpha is 52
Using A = 8.06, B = 6.39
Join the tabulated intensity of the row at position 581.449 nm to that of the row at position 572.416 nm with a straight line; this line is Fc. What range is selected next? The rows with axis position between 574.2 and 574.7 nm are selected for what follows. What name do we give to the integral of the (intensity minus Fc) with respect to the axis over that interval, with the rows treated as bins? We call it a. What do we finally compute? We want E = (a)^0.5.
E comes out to 0.261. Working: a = 0.07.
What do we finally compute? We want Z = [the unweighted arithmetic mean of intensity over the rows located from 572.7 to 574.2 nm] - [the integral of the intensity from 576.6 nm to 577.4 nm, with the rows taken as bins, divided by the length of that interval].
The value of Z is -0.17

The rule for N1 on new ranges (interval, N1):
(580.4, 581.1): 7.89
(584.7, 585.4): 6.81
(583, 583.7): 6.64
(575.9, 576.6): 7.15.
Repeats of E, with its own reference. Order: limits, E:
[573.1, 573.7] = 0.309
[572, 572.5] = 0.544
